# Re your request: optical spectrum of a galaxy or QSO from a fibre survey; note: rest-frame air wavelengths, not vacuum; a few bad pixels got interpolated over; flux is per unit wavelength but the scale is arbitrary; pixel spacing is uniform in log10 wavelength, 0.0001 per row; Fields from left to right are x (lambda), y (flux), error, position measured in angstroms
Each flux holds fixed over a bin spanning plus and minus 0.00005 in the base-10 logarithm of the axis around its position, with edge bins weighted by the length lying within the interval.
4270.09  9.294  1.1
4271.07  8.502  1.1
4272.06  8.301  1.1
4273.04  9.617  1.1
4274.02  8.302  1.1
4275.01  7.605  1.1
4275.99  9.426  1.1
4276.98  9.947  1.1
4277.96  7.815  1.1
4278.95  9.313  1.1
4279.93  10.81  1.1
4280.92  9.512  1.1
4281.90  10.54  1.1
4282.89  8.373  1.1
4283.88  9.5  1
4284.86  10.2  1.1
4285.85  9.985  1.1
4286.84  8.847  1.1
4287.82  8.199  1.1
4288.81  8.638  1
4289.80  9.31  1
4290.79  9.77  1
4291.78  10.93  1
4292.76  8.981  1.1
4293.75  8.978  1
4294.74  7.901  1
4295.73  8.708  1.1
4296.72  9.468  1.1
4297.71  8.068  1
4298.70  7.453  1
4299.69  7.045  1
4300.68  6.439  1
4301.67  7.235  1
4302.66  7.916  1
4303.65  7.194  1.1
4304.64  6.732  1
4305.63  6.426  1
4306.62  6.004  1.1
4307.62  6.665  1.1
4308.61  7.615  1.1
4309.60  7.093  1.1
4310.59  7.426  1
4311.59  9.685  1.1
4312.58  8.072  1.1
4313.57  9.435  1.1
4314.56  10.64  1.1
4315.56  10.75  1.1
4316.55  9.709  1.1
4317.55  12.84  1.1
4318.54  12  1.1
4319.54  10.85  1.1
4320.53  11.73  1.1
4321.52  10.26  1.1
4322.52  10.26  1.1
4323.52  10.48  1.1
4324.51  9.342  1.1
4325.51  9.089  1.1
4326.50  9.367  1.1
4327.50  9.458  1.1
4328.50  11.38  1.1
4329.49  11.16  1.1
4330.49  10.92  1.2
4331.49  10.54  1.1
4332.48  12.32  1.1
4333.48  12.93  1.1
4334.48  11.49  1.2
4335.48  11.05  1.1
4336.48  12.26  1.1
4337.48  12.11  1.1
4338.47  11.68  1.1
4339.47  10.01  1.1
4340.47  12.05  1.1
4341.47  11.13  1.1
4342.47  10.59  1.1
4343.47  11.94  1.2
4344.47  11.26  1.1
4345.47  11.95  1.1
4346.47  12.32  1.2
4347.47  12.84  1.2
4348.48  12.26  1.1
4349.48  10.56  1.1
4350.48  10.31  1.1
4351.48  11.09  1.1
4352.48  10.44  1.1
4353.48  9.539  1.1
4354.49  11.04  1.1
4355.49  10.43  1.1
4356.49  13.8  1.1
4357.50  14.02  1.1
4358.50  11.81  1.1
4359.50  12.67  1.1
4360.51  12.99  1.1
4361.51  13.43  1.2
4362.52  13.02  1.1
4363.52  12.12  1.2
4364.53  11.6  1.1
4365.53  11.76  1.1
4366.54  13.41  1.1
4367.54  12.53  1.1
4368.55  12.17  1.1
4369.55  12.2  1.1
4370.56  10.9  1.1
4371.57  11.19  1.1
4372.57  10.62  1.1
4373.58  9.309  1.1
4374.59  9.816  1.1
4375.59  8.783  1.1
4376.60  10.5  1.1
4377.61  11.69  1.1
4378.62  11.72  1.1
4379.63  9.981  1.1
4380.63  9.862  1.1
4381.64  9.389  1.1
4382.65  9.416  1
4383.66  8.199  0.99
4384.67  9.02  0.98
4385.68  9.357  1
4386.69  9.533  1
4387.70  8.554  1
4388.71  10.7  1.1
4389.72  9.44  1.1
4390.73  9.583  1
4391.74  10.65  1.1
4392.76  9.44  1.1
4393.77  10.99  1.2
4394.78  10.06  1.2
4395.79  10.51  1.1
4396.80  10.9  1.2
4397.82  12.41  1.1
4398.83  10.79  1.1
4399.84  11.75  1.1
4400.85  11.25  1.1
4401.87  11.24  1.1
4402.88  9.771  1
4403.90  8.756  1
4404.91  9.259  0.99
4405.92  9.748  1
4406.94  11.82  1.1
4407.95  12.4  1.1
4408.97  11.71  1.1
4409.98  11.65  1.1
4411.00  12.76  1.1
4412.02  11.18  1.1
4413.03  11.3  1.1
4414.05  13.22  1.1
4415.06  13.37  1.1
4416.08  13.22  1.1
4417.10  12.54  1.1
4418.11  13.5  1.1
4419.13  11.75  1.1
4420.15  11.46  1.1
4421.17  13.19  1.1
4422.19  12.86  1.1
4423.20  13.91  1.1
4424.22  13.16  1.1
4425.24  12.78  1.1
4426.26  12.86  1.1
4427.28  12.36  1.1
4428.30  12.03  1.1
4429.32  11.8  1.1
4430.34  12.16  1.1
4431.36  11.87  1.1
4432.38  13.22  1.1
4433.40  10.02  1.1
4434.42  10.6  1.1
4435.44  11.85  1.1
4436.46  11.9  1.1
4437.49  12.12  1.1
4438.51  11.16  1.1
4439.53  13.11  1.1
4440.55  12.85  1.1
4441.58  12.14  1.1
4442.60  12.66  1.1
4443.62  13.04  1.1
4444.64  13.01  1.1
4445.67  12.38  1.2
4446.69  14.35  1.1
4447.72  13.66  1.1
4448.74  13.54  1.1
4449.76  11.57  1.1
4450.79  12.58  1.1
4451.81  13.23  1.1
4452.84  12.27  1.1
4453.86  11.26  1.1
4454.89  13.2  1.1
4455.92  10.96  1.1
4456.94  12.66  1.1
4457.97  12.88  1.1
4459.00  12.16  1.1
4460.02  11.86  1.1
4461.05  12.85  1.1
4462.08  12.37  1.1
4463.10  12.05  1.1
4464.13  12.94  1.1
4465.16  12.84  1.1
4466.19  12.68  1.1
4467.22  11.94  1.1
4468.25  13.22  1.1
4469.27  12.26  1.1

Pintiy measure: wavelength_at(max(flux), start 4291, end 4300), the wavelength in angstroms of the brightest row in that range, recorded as 4291.78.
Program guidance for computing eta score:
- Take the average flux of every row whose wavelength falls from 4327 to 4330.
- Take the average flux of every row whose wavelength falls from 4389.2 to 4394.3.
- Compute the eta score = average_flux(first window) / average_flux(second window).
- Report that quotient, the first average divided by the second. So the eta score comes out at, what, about 1.06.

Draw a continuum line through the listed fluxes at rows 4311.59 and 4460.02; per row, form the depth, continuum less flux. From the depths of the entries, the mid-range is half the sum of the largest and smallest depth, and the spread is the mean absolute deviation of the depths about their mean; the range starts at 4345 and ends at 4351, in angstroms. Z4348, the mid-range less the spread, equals -2.2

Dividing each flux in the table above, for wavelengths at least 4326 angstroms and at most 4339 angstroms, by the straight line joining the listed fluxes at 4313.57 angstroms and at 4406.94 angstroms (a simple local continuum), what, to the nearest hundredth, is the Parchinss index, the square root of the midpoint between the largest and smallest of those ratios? 1.06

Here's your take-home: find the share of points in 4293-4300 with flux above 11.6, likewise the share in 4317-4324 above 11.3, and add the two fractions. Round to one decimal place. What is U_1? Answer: 0.4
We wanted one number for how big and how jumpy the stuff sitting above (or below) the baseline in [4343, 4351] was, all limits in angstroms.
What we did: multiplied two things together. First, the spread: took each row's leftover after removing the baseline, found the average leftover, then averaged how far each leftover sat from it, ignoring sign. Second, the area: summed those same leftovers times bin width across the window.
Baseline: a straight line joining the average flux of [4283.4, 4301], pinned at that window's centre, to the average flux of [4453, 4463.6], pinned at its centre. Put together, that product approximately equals 10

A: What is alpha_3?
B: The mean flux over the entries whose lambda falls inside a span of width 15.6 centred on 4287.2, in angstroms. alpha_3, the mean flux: 9.4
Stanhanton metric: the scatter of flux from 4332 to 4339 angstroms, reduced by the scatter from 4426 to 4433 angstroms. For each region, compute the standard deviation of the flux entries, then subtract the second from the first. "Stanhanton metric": 0.1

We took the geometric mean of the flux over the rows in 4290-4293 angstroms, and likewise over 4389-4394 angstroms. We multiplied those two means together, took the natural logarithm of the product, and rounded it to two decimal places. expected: 4.59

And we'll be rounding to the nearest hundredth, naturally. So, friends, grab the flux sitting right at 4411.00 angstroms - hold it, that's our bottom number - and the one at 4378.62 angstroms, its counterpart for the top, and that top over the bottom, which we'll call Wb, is 0.92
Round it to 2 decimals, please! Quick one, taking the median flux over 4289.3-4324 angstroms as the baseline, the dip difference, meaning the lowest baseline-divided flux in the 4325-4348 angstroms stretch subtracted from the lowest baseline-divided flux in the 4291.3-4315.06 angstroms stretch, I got -0.34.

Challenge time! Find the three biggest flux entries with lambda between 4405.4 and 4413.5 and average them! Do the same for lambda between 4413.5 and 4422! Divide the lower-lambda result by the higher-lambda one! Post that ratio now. 0.92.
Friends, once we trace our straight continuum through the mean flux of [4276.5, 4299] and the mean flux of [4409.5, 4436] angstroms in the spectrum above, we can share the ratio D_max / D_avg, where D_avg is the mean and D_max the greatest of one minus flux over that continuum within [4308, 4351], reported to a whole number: -5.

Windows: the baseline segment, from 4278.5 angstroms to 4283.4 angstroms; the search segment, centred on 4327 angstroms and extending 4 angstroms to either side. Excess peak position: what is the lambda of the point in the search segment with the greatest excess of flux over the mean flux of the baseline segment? 4328.50 angstroms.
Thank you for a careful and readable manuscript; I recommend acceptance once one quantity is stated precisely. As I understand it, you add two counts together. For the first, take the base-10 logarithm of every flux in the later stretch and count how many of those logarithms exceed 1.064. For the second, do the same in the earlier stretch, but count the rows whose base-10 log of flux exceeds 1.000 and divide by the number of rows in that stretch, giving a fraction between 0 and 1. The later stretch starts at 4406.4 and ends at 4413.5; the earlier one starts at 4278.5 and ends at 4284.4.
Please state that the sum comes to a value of 5.3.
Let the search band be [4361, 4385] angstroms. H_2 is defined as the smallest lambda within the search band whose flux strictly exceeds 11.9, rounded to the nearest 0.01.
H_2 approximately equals 4361.51 angstroms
